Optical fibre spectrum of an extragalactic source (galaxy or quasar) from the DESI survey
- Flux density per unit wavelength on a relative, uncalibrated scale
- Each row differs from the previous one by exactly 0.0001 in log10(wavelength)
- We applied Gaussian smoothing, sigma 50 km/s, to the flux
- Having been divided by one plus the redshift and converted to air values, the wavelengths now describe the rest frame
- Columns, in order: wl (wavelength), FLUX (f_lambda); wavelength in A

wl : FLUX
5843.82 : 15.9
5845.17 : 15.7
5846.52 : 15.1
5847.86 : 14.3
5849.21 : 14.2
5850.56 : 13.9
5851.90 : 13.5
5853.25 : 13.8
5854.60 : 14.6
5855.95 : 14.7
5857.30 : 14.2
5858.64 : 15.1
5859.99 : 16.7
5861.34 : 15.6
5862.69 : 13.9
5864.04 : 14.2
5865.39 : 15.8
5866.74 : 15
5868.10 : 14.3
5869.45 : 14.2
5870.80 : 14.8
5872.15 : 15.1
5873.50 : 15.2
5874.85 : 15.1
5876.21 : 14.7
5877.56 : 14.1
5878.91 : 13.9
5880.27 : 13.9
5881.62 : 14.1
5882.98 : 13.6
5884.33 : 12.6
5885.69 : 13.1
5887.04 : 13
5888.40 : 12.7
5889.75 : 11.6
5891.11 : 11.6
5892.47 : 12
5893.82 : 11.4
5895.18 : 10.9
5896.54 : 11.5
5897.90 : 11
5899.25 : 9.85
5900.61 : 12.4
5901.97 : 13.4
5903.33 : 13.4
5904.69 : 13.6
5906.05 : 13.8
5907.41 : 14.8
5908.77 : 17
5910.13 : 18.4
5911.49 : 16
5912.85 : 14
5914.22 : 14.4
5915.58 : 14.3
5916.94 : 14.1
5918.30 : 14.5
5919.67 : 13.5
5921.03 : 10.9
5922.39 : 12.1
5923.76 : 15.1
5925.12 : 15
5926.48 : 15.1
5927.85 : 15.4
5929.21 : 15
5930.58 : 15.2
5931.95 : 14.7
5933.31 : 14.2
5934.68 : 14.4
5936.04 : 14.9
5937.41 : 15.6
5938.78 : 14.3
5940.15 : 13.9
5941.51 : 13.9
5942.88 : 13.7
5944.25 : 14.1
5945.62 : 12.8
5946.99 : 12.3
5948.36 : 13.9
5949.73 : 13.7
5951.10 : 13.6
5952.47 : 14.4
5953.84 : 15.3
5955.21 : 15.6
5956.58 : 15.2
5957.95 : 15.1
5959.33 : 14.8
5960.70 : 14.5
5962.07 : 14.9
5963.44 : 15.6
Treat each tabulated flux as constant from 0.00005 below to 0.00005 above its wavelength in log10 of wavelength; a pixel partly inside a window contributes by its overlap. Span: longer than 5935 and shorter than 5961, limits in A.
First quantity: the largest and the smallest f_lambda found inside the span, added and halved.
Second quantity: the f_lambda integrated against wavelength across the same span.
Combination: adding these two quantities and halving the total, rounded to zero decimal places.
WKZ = 193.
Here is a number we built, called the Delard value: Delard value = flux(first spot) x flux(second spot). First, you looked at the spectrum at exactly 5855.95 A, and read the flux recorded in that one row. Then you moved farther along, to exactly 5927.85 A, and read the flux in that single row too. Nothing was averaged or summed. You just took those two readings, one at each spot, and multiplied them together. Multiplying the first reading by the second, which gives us 226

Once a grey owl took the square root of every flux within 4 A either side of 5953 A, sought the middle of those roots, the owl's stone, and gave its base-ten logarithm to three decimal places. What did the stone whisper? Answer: 0.585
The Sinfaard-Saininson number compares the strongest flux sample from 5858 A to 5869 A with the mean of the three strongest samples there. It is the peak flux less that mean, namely 0.7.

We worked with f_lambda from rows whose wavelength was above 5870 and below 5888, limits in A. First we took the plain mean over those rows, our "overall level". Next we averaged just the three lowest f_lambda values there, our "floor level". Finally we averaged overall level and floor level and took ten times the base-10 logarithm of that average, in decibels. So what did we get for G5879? 11.3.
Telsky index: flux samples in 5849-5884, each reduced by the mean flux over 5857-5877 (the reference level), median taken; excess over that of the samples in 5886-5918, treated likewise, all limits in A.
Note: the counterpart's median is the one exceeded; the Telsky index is 0.85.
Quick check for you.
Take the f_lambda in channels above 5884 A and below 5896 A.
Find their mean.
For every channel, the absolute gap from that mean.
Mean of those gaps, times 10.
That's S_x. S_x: 6.7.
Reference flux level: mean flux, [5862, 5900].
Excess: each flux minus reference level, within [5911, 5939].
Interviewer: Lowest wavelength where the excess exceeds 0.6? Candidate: 5911.49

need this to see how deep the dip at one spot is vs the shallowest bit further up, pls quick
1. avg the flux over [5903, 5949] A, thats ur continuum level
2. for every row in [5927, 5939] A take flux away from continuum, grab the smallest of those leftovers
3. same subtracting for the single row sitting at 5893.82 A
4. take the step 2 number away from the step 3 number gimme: 4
